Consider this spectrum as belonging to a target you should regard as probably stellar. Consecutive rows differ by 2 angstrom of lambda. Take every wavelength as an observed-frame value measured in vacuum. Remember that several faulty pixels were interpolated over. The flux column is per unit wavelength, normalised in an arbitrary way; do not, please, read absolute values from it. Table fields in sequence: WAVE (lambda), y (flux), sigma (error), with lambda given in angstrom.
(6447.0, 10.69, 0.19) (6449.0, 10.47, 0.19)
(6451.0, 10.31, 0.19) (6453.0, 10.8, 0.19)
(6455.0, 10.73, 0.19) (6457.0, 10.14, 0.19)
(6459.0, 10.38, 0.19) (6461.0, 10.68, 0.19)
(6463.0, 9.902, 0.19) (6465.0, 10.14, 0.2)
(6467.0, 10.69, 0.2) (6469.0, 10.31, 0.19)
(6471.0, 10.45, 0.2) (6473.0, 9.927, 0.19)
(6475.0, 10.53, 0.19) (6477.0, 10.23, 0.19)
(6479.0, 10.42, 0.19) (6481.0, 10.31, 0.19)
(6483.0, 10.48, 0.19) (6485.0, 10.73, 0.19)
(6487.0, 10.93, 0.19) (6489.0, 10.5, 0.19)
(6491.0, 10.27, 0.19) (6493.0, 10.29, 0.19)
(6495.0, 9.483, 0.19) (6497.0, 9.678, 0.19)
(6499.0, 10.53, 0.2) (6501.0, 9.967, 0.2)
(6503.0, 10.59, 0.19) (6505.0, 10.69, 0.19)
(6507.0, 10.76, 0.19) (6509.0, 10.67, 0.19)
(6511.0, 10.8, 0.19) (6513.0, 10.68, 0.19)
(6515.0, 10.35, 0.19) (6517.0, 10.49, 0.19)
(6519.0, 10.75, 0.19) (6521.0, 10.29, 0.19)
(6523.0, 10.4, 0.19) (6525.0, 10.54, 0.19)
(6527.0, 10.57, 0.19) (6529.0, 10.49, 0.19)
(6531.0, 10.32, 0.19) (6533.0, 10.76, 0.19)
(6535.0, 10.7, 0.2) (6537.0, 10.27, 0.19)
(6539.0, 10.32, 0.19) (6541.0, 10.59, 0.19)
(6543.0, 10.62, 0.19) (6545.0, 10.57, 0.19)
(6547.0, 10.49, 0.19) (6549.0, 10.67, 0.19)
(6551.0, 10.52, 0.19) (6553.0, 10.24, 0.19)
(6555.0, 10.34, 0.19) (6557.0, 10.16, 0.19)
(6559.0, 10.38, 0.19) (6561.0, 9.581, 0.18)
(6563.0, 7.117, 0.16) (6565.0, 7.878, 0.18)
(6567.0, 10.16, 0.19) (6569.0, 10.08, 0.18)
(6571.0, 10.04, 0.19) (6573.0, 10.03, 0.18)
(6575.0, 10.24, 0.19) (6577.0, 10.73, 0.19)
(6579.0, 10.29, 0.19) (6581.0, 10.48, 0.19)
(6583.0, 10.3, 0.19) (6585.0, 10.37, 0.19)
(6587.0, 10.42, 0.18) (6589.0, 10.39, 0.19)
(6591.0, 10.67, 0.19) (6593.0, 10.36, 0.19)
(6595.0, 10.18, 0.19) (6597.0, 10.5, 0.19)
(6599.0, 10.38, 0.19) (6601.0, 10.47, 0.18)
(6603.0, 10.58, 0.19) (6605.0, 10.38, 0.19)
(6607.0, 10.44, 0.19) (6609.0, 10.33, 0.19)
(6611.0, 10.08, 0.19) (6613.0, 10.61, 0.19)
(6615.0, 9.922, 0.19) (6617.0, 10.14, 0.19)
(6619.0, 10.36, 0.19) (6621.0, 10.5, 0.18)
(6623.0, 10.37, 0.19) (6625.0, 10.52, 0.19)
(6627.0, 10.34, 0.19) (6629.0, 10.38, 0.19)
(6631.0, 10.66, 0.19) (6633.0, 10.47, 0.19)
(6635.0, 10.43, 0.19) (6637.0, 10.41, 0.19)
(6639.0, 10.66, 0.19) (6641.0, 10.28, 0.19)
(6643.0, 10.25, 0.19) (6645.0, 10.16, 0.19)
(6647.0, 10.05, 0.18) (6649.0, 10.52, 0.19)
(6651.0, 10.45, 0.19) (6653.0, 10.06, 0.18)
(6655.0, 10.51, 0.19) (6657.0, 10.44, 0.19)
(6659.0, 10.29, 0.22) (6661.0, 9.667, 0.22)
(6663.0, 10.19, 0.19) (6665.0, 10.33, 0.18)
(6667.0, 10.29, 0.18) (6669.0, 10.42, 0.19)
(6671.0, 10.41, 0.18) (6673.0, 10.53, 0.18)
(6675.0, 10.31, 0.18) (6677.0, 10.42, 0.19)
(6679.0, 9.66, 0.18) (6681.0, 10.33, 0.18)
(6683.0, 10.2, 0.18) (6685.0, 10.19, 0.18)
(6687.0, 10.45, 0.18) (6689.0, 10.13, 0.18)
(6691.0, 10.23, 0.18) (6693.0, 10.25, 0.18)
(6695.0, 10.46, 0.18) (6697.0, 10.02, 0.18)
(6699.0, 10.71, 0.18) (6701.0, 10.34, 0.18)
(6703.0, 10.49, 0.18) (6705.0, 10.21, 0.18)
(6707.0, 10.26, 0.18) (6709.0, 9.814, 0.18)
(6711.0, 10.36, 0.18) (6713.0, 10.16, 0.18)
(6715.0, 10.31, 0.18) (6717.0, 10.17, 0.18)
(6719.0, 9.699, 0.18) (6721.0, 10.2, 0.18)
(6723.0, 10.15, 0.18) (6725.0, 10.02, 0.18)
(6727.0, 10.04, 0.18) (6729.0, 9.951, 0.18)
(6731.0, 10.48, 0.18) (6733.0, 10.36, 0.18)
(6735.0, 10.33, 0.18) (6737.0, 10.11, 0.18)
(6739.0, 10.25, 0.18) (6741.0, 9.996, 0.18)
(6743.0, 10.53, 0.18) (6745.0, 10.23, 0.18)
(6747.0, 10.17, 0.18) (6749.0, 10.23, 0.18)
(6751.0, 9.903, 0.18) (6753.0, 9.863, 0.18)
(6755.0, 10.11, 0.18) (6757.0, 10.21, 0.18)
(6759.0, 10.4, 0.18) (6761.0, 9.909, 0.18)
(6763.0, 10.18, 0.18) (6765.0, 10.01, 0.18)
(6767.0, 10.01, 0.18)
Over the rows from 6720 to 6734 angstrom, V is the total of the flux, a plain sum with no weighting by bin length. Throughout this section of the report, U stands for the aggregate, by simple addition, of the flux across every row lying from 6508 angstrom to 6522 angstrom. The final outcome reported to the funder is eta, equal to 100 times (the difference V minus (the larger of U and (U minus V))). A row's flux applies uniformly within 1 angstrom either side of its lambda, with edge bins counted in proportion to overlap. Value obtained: -283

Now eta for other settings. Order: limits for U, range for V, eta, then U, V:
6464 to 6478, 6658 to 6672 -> -68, 72.3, 71.6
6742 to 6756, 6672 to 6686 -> 60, 71.0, 71.6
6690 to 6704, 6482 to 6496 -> 18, 72.5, 72.7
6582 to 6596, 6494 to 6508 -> -99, 72.7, 71.7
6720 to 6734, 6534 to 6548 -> 236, 71.2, 73.6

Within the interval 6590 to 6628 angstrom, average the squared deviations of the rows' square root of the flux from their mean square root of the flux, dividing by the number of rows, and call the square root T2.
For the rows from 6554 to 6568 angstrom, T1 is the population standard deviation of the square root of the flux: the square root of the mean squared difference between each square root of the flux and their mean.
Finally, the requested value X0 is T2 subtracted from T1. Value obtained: 0.18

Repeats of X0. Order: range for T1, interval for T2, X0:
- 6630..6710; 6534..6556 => 0.01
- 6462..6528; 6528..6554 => 0.03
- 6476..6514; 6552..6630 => -0.05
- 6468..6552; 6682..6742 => 0.01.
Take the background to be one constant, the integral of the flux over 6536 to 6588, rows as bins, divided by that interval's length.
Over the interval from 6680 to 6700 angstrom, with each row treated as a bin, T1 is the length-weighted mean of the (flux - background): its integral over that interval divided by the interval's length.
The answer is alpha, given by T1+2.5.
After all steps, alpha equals 2.69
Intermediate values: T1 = 0.19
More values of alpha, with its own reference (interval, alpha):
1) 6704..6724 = 2.52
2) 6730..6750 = 2.66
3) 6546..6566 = 2.13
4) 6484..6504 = 2.69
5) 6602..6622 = 2.72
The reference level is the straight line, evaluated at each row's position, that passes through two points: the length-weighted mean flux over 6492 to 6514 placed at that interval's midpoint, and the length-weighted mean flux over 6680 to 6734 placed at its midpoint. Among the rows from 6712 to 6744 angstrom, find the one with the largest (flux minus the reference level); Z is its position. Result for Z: 6743.0 angstrom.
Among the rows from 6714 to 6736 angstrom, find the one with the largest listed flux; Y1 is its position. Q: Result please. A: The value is 6731.0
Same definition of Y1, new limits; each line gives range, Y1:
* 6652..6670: 6655.0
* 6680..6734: 6699.0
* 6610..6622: 6613.0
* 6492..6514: 6511.0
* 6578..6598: 6591.0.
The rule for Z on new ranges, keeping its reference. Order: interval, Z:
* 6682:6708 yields 6699.0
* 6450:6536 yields 6487.0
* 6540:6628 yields 6577.0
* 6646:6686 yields 6673.0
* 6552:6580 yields 6577.0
